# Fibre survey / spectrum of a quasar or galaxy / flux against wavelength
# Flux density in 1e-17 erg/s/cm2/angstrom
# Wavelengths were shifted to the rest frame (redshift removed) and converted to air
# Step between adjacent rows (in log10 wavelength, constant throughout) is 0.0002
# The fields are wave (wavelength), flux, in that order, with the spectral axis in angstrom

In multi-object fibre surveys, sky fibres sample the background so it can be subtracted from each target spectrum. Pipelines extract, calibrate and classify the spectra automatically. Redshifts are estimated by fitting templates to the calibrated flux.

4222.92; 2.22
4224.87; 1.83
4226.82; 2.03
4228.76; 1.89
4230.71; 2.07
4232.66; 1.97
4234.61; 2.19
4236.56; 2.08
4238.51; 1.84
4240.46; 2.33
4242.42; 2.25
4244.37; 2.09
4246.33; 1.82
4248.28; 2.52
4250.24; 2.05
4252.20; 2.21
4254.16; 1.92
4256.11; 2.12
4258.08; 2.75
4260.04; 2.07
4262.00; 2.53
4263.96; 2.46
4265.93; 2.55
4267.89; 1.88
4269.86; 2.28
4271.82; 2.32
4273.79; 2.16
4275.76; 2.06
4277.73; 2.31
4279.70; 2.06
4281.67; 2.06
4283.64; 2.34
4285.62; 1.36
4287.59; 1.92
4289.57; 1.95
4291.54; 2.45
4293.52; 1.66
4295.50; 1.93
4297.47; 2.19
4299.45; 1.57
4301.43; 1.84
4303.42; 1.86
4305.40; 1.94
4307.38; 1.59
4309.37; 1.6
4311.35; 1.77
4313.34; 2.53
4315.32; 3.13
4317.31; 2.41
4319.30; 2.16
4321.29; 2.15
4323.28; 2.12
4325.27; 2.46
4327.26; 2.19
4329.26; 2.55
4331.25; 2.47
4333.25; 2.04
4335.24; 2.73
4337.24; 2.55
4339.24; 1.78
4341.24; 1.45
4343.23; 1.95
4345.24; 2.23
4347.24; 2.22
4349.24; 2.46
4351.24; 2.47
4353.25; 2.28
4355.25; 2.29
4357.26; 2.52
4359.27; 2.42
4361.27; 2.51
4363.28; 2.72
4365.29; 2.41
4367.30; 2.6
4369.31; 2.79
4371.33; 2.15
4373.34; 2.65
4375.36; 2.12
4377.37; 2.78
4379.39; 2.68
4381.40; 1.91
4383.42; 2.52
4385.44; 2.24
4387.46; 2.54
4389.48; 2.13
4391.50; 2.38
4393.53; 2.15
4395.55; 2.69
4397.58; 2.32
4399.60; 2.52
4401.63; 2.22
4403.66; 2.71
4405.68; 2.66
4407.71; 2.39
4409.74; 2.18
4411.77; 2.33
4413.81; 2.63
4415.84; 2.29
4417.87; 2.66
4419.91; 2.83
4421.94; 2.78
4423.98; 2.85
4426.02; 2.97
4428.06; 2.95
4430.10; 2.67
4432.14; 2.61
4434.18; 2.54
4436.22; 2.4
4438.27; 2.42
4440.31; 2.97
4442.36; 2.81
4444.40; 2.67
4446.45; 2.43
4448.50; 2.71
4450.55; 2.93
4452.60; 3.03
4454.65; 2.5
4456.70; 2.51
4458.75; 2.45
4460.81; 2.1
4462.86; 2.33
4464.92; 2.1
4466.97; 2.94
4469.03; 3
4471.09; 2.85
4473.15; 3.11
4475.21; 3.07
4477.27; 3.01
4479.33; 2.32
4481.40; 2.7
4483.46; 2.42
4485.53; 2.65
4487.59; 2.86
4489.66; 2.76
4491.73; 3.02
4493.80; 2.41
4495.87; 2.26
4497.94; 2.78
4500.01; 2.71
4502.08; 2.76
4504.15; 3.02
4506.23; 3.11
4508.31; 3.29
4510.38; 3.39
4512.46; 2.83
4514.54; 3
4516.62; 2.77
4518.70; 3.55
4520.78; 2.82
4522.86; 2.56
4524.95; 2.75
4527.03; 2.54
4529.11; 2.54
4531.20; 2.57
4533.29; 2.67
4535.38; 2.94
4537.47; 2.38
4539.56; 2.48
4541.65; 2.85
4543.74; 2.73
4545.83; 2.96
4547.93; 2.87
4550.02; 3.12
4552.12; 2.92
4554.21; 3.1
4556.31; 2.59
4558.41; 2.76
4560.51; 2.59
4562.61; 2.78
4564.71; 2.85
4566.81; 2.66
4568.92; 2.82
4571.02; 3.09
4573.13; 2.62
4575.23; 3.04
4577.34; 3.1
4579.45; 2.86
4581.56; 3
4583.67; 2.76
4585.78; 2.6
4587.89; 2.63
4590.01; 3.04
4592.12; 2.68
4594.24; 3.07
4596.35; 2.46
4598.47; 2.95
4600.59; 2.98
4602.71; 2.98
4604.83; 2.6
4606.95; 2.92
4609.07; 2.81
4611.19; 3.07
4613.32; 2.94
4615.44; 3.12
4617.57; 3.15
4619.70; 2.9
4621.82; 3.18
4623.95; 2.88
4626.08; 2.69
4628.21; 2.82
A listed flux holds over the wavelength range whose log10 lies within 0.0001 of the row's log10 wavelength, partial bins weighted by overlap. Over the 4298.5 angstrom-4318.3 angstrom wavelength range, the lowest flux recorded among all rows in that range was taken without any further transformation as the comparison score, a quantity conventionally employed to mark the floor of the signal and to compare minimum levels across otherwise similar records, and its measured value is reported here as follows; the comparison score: 1.57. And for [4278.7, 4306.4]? 1.36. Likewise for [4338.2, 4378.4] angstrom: 1.45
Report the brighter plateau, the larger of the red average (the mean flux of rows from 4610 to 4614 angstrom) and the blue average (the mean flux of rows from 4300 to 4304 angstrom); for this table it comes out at 3.0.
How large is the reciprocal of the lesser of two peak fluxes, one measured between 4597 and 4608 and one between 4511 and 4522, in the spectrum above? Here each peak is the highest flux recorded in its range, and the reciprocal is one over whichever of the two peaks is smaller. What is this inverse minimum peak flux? 0.336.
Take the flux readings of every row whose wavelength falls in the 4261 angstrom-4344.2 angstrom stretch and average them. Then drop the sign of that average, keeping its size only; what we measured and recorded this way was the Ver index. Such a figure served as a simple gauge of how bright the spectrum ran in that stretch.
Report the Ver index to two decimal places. 2.13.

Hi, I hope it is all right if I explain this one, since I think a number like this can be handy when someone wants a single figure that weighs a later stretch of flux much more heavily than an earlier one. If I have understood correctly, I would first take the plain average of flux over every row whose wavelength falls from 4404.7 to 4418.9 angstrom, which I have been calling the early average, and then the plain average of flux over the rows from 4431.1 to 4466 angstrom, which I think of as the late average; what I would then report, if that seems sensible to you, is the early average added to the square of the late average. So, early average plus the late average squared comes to 9.0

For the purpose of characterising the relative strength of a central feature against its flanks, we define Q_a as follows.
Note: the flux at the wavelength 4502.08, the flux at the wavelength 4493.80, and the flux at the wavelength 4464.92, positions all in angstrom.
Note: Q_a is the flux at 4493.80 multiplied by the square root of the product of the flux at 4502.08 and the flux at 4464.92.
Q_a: 5.8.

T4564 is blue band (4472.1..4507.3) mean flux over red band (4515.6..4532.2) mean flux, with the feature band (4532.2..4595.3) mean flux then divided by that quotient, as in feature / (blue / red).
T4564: 2.8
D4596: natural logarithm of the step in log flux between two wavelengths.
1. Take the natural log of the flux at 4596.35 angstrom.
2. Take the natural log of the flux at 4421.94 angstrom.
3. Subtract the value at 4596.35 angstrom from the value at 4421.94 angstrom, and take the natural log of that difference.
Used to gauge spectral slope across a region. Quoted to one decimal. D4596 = -2.1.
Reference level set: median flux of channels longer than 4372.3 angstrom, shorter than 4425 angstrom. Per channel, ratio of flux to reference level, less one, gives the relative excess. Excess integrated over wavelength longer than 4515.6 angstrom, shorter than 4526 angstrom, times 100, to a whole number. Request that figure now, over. 153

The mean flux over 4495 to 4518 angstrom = 2.9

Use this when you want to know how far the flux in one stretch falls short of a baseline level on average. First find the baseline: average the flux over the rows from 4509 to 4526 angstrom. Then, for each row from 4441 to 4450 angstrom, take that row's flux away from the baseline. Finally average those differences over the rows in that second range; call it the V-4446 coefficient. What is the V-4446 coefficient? 0.3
